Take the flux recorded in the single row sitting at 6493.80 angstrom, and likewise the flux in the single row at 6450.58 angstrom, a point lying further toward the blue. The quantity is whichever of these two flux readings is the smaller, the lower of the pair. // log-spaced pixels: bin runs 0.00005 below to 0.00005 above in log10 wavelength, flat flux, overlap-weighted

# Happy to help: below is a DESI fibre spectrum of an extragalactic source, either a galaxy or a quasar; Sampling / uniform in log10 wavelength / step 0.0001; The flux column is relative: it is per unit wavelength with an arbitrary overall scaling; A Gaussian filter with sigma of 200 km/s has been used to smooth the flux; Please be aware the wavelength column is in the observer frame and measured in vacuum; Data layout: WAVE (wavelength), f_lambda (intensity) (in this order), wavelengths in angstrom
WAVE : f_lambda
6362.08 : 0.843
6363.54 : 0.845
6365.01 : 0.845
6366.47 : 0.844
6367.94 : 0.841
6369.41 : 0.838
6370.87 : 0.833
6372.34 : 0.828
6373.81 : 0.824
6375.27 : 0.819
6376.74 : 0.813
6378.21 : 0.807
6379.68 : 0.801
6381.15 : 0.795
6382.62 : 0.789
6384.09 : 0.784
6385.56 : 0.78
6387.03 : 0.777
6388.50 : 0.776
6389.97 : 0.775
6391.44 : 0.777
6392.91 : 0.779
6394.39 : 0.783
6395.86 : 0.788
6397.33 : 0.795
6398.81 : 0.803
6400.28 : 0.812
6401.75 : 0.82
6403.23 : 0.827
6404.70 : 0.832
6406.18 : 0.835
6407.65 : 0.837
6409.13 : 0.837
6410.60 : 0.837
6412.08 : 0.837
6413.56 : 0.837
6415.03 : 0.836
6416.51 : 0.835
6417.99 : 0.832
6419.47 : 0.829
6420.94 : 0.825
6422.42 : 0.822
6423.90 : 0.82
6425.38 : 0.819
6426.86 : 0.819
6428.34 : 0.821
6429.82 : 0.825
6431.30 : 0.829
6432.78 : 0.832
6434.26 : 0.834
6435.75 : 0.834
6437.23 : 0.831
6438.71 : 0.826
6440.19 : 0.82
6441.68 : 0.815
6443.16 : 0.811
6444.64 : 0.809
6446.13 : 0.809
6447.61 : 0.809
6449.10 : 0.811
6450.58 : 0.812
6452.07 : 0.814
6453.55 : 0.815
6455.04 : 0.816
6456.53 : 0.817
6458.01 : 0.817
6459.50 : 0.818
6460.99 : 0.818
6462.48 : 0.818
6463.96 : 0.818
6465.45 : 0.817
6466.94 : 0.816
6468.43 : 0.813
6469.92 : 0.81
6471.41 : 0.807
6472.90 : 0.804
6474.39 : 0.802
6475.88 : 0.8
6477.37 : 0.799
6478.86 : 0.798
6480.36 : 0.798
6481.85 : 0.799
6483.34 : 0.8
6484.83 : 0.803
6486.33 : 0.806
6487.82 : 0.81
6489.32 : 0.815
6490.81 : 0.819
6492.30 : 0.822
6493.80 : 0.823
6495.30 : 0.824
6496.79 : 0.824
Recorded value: 0.812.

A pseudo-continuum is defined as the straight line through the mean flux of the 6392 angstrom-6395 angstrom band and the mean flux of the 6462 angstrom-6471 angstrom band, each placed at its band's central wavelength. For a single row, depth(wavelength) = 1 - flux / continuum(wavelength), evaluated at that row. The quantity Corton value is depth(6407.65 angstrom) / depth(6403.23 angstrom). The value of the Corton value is 1.2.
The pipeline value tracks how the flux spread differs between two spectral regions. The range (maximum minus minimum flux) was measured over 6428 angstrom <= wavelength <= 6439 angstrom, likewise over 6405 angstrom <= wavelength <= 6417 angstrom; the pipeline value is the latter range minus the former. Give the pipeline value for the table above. -0.01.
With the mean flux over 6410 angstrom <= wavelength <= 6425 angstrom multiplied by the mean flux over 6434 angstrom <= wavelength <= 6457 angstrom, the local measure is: 0.679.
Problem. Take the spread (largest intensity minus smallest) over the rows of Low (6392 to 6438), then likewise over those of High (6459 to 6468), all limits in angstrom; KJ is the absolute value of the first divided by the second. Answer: 29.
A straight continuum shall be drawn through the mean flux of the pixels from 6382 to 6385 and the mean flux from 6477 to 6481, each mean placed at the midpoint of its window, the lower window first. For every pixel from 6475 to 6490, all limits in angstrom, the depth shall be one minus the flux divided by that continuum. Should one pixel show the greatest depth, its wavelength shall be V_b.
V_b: 6480.36 angstrom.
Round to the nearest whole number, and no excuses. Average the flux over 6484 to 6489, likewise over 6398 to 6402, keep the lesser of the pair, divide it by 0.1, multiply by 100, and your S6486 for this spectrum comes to 806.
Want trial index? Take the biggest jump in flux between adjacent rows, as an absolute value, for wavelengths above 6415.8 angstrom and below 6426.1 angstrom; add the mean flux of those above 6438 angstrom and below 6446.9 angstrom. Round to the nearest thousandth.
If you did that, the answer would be 0.819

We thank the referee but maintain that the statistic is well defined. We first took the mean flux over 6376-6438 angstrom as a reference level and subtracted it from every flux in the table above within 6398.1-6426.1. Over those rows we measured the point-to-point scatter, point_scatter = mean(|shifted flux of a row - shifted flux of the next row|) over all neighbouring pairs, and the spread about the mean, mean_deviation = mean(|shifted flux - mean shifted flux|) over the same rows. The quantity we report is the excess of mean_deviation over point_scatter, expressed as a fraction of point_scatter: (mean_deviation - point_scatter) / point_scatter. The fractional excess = 1.77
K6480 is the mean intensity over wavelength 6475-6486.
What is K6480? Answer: 0.800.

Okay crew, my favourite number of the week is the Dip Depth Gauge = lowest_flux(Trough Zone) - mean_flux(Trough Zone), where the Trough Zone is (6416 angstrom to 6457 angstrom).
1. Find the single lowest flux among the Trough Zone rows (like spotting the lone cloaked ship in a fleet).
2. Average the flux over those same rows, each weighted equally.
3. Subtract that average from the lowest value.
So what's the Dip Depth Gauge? -0.012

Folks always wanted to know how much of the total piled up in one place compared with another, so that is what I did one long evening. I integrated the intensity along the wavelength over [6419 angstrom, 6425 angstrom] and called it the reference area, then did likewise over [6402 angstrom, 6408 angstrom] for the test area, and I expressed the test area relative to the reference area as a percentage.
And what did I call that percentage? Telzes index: 101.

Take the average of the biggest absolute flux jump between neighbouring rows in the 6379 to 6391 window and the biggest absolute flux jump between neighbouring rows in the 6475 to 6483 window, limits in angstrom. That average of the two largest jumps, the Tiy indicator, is 0.0035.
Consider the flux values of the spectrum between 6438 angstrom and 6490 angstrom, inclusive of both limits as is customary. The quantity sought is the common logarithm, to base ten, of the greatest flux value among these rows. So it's -0.083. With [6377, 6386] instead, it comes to -0.093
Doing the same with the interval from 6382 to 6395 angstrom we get -0.103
